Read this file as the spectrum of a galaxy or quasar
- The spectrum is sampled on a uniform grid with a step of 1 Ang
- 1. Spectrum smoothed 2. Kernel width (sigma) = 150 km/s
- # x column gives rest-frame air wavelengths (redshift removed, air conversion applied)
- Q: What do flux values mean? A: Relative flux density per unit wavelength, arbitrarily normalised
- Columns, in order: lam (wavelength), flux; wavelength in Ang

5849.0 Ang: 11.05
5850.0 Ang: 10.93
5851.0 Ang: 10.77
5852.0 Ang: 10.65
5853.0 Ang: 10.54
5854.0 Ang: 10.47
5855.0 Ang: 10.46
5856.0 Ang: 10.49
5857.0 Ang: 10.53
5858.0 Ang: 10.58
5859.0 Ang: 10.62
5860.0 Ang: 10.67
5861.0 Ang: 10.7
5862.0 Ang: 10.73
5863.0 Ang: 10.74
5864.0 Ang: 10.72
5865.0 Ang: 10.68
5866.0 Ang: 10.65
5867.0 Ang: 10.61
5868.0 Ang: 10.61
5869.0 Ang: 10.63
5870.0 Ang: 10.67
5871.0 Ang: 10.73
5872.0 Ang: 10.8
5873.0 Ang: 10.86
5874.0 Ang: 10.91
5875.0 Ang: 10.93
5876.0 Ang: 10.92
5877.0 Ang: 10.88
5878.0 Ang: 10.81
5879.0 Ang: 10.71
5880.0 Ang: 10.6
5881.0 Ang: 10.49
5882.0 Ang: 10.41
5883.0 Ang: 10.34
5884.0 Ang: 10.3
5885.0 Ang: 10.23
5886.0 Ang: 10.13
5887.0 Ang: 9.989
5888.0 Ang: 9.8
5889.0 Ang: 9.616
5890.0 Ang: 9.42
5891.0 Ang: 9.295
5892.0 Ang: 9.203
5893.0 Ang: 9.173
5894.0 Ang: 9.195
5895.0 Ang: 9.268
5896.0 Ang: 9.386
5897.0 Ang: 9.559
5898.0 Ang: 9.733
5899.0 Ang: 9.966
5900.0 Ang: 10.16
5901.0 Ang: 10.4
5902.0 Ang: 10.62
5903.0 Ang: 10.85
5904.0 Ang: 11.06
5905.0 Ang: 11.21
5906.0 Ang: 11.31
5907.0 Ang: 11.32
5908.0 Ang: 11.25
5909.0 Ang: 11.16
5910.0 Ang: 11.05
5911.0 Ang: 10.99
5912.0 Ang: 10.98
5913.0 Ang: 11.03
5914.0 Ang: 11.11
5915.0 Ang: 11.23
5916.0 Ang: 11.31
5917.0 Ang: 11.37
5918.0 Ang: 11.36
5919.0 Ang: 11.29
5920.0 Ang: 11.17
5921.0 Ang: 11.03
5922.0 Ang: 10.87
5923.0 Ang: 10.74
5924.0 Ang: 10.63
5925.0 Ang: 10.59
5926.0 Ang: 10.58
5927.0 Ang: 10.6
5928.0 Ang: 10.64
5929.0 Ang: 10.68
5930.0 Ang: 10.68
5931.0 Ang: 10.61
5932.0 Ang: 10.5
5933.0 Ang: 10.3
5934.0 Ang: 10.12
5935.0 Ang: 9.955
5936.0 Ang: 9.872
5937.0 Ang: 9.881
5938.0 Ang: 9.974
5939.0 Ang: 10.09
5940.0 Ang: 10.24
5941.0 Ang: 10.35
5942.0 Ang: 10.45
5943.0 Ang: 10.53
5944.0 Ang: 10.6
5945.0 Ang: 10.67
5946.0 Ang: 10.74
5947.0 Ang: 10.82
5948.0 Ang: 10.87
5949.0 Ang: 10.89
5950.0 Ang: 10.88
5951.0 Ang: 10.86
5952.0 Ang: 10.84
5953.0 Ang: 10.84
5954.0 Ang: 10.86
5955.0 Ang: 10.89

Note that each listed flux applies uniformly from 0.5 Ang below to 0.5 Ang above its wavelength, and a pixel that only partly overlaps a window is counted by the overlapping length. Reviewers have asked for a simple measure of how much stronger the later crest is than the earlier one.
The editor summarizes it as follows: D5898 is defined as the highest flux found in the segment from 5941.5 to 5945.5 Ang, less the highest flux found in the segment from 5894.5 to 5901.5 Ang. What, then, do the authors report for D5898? 0.3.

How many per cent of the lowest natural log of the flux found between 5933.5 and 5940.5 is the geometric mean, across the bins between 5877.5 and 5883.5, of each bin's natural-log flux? 103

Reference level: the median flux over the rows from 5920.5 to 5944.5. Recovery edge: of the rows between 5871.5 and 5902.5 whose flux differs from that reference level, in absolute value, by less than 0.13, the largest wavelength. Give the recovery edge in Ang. 5902.0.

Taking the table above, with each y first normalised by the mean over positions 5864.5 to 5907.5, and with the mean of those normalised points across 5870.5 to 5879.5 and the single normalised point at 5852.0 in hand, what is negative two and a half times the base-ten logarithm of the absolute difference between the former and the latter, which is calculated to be 4.3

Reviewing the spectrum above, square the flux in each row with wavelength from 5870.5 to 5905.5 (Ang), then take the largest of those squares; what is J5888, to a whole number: 126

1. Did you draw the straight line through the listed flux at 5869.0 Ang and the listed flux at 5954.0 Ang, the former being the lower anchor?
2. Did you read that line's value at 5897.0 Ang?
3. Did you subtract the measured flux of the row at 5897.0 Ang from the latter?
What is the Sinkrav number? 1.15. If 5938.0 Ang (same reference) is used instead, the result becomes 0.84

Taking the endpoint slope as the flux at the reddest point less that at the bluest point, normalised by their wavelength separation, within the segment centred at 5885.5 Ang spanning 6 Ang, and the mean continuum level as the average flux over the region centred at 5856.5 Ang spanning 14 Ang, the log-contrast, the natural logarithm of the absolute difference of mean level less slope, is 2.374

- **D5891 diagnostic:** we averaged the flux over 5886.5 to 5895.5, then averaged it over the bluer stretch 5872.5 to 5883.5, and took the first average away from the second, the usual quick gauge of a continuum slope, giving 1.27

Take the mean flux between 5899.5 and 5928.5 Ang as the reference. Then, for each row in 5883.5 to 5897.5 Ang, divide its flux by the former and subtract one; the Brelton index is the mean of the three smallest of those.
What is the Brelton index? -0.16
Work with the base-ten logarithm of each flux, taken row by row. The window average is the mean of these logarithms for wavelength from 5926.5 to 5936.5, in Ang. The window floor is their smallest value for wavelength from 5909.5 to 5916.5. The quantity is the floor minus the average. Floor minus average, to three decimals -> 0.024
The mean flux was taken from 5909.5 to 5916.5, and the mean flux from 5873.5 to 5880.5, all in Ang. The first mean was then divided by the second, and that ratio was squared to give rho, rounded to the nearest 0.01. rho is 1.05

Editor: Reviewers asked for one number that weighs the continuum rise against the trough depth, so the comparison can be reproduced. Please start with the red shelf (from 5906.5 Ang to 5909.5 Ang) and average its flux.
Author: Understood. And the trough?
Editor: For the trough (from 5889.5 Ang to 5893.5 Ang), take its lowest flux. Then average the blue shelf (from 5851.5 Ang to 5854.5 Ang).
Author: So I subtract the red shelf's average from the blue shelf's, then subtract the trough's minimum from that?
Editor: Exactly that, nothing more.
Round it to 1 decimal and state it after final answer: -9.9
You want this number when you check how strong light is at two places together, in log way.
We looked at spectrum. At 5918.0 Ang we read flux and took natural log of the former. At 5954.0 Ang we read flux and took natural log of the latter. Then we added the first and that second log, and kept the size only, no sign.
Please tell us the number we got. 4.82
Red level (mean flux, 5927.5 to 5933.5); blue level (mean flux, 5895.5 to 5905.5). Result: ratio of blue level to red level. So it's 0.97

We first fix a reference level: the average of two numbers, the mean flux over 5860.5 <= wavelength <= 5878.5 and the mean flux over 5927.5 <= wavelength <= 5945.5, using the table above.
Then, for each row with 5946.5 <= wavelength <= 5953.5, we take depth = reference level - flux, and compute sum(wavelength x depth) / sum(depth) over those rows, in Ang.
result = 5950.0 Ang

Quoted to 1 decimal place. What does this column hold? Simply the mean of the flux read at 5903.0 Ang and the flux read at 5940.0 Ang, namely 10.5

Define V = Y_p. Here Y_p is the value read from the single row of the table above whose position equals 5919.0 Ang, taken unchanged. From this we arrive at 11.29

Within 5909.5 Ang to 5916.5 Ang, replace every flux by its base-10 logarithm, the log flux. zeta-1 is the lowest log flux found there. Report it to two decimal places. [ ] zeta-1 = 1.04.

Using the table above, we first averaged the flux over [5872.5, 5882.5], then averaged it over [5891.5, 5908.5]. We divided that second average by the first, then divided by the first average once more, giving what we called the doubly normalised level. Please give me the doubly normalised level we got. 0.088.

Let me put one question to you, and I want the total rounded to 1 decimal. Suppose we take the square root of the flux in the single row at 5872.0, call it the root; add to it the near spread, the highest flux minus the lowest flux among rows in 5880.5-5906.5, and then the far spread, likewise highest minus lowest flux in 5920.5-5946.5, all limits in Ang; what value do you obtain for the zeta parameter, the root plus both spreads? 6.6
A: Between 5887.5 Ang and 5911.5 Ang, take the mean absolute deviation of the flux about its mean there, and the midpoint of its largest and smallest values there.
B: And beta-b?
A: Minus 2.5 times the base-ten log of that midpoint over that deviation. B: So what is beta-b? -2.8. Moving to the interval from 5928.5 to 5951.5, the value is -3.9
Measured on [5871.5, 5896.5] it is -3.1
